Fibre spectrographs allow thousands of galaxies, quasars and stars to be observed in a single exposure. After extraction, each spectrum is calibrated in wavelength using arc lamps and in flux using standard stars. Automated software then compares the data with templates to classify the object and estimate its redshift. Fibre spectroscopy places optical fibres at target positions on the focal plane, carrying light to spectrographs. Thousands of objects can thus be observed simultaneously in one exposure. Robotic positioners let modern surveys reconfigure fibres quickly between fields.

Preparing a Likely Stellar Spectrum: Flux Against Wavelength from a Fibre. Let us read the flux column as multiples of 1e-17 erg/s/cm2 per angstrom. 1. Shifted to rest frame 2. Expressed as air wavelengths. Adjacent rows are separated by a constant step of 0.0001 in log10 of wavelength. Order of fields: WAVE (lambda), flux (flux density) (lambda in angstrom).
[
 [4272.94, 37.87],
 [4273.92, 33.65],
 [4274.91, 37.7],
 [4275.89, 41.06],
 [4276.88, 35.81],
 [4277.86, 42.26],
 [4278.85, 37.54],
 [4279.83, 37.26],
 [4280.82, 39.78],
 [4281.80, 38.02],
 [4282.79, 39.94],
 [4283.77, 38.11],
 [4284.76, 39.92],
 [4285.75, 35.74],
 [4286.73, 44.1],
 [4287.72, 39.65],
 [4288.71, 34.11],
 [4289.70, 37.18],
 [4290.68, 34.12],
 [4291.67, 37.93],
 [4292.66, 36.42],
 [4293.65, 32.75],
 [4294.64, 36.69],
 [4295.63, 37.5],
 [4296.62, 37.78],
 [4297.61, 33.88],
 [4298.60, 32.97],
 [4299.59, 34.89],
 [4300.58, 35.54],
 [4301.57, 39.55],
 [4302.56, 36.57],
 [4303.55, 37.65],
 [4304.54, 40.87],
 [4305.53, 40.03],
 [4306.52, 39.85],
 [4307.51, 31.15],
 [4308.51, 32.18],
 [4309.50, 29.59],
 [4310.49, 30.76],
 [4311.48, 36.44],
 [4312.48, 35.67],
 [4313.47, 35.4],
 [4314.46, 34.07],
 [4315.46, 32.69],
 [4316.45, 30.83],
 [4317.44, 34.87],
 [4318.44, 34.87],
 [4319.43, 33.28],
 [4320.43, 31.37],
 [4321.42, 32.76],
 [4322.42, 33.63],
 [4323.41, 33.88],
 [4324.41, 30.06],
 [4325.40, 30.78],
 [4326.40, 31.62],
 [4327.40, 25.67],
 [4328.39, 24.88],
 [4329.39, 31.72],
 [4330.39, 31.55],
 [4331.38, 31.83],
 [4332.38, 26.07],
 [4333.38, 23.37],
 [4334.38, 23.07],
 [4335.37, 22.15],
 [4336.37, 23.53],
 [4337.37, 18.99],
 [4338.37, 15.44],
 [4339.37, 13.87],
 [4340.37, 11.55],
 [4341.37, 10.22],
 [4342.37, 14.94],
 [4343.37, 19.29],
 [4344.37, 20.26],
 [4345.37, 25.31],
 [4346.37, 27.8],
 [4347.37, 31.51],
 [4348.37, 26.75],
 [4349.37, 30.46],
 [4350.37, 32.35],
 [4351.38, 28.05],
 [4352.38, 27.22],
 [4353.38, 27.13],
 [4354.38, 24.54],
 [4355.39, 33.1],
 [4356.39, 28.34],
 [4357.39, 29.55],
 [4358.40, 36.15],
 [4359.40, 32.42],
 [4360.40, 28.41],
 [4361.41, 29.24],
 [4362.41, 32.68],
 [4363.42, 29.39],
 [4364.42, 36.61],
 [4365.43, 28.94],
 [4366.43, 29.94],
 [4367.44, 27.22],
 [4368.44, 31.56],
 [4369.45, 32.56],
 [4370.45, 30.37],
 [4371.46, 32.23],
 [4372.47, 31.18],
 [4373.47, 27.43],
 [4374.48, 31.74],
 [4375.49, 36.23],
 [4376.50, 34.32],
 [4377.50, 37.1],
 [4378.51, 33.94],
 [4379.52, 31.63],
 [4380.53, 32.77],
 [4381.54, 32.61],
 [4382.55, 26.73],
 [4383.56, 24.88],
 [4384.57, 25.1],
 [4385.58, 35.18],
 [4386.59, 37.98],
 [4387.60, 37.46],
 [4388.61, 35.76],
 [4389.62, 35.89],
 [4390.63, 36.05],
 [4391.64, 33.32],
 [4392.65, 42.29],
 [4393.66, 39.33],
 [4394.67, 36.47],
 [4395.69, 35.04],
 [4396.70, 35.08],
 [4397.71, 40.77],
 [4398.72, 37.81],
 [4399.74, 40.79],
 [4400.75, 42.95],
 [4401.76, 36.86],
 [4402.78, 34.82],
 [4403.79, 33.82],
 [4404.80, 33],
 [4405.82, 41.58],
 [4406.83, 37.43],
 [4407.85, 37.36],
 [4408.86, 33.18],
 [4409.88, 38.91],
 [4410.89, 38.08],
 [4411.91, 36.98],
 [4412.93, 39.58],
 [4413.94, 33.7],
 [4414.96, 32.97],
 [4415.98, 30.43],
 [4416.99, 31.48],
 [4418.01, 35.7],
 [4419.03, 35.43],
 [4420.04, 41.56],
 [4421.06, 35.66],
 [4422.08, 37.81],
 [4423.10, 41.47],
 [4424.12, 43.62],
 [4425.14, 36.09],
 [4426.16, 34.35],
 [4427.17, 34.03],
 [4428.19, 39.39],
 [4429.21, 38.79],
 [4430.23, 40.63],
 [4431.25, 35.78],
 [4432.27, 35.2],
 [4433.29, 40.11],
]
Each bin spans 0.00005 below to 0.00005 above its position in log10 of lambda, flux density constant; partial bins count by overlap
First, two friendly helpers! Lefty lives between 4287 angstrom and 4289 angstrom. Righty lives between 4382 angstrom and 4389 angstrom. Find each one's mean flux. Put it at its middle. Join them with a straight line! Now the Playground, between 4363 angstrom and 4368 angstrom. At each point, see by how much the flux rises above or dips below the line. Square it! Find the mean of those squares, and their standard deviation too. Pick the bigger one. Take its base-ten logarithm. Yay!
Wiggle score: 1.2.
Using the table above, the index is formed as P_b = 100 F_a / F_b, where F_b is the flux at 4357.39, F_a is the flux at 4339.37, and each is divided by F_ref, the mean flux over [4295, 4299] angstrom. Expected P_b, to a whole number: 47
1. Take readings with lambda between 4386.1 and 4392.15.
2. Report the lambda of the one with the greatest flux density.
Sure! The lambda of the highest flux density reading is 4386.59 angstrom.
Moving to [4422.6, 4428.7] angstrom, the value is 4424.12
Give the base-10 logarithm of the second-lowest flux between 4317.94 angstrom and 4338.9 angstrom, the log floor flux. 1.28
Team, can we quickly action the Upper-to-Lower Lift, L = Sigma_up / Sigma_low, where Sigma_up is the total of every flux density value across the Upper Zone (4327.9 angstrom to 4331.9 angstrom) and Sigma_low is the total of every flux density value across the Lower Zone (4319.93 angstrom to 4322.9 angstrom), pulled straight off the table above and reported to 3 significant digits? 1.23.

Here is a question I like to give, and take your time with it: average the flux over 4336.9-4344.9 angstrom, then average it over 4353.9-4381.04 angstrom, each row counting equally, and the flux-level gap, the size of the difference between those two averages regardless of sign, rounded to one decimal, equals 15.9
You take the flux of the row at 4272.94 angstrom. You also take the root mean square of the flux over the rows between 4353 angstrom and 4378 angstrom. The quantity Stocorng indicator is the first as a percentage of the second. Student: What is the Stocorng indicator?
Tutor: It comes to 121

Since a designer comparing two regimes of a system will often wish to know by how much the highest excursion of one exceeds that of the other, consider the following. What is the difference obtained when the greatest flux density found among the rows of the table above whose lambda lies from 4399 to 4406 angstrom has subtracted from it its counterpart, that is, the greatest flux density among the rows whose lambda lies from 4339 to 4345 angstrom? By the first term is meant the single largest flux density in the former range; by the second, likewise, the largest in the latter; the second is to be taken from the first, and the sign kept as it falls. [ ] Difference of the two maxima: 23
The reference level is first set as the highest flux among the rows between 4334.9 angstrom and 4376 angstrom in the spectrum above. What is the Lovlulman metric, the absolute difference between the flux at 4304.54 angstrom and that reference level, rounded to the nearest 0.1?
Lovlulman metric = 4.3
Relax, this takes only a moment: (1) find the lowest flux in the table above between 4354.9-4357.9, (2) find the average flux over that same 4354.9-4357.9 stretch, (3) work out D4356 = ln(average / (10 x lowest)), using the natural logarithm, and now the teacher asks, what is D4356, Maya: -2.235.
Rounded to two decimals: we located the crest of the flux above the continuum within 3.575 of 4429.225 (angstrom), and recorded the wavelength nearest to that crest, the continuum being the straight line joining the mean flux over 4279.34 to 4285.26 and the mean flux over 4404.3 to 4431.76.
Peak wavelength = 4430.23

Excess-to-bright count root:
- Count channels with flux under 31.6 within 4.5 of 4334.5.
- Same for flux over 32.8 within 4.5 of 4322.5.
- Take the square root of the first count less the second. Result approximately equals 2.0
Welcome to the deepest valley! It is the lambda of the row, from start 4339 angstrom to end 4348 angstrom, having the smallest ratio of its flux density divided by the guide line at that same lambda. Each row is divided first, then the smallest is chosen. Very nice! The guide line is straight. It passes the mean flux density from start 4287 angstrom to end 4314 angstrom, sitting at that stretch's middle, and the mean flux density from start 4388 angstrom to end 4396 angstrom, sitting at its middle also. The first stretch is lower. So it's 4341.37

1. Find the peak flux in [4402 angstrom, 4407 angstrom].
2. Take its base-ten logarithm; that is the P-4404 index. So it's 1.62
